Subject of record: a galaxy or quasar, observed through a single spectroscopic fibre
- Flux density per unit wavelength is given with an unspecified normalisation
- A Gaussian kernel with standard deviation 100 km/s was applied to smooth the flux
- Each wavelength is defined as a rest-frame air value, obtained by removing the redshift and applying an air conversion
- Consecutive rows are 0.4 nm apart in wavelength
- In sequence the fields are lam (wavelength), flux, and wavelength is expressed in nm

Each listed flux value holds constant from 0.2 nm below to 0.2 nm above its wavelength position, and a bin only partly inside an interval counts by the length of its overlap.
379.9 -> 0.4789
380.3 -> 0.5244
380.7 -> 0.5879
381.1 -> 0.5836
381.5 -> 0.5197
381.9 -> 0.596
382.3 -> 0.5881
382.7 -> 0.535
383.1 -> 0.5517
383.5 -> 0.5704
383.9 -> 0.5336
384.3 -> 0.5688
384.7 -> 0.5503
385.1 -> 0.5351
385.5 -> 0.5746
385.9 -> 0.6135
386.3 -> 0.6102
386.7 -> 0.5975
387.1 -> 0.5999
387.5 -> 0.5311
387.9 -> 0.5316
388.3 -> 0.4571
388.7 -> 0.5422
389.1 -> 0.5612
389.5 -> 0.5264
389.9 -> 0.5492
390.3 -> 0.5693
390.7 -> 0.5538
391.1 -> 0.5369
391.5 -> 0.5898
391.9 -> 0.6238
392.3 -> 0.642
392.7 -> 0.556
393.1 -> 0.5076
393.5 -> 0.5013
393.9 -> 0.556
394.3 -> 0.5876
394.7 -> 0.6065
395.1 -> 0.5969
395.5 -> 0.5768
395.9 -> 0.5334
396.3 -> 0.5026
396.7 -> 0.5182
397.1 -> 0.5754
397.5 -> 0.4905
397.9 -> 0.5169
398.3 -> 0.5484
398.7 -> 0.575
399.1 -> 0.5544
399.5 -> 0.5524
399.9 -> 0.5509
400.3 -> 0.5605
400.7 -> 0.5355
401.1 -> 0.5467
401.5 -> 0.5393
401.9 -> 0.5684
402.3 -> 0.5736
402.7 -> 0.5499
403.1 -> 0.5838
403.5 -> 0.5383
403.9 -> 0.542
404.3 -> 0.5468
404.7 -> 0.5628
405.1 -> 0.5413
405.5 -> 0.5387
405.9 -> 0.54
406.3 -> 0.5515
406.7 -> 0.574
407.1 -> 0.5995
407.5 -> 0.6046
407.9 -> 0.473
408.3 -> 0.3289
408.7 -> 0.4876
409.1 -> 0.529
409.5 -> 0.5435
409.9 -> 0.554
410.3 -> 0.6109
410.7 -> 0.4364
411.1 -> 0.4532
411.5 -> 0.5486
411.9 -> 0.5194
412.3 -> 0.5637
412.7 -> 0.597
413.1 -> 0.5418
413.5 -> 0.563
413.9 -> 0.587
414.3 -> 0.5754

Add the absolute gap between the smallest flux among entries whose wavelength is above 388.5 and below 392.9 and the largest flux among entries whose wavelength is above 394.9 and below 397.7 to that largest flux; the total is 0.667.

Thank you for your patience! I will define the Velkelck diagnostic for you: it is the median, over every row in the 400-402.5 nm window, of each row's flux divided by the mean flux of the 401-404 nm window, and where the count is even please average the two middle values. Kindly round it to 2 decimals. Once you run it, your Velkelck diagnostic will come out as 1.00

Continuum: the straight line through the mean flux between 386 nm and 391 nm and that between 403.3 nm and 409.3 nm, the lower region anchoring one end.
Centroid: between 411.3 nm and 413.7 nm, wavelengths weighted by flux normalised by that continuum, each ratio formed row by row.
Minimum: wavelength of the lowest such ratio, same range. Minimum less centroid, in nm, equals -0.61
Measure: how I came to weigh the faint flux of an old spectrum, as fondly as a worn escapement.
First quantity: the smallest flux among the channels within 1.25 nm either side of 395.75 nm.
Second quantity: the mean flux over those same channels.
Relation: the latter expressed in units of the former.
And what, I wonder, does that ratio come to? 1.11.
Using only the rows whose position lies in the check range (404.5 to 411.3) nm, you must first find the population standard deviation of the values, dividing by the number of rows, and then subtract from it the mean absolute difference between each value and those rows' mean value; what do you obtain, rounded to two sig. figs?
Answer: 0.017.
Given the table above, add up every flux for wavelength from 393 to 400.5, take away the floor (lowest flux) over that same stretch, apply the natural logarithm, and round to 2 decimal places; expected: 2.29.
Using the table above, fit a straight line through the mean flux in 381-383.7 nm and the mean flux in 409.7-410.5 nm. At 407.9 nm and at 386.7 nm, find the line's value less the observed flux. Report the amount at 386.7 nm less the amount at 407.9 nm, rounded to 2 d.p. -0.14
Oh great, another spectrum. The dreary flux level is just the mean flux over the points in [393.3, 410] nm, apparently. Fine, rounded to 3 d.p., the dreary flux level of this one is 0.544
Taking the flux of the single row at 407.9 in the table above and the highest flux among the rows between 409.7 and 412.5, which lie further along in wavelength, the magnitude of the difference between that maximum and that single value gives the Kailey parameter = 0.14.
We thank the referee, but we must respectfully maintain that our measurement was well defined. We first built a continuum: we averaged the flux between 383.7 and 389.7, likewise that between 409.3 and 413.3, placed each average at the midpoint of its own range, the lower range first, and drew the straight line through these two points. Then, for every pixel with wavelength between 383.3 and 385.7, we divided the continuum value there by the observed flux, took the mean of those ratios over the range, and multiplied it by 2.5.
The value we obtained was 2.51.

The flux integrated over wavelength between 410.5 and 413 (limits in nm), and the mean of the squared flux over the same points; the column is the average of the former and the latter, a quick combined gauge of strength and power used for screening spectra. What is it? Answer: 0.8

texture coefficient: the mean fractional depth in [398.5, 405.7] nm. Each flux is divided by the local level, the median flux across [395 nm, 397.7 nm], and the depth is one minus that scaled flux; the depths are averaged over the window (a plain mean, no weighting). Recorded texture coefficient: -0.037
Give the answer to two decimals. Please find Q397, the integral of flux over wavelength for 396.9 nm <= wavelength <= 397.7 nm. 0.43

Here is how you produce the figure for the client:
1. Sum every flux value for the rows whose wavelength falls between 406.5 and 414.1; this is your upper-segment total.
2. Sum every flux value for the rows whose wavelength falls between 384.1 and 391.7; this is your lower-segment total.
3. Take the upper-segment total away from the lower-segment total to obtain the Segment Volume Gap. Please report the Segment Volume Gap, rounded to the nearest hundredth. 0.48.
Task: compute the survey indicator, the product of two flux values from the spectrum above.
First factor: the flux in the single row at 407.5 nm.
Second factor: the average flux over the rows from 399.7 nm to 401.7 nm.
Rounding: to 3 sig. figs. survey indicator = 0.330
